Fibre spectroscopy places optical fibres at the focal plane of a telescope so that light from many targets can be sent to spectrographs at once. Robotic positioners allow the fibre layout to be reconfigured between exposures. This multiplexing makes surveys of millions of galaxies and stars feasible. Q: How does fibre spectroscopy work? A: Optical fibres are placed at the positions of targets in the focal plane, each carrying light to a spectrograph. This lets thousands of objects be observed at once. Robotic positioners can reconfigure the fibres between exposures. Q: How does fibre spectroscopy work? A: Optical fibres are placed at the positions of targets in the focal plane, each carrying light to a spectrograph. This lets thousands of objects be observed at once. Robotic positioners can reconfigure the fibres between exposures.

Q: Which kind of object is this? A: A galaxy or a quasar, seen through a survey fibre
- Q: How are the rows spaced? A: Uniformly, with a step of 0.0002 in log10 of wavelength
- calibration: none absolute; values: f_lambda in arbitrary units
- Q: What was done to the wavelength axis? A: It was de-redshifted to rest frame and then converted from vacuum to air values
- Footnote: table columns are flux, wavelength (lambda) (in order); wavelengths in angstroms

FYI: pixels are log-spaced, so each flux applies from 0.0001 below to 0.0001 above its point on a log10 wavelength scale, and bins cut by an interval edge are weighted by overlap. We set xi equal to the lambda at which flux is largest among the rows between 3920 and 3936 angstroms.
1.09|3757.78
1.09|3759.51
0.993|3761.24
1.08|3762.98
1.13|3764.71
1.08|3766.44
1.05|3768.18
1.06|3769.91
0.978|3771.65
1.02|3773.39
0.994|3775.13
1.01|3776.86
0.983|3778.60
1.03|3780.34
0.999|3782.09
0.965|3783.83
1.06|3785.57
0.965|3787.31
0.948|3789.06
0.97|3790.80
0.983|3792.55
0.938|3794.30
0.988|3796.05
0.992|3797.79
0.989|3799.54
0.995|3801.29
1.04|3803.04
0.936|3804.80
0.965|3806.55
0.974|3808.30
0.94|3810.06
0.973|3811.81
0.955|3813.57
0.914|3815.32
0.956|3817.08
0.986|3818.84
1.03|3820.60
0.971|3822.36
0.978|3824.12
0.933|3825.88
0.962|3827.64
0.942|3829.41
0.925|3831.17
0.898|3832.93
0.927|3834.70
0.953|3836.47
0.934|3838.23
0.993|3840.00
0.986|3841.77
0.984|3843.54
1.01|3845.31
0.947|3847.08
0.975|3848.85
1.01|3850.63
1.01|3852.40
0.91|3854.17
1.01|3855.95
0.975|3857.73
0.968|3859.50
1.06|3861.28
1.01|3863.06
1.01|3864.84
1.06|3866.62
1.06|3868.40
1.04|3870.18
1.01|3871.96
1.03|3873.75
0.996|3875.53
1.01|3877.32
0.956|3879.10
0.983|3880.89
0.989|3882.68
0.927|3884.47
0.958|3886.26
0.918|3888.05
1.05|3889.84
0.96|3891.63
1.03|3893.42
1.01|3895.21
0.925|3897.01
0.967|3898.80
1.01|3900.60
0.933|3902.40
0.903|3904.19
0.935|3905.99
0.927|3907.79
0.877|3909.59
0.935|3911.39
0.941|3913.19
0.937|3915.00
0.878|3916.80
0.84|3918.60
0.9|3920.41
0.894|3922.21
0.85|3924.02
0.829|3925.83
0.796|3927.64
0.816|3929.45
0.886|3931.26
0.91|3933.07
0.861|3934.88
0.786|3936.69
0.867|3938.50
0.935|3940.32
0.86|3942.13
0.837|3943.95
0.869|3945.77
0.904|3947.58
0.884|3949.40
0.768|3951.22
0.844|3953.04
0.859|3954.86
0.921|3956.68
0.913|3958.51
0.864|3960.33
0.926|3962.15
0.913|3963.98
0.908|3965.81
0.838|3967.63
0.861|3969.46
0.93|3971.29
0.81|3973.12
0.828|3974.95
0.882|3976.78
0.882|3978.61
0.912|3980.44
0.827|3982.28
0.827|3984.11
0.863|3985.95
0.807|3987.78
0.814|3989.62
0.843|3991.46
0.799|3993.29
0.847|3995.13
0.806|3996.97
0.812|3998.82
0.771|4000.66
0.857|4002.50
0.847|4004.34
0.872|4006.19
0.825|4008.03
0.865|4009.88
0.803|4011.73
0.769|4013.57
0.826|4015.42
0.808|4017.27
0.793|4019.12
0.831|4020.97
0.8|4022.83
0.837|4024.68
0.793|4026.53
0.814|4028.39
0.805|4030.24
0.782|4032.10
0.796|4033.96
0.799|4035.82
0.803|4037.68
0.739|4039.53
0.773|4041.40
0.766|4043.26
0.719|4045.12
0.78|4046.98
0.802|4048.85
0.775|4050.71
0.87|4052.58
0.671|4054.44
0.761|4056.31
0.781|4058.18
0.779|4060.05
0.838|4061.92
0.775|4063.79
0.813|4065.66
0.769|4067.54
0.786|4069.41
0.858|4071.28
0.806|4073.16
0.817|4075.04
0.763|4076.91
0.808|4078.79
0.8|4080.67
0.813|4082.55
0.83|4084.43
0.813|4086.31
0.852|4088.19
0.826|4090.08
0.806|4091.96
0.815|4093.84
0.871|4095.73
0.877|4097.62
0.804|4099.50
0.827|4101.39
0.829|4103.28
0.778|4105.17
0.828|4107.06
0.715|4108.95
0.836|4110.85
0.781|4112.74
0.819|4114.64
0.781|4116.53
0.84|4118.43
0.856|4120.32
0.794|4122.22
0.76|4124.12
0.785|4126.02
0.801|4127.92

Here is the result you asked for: 3933.07 angstroms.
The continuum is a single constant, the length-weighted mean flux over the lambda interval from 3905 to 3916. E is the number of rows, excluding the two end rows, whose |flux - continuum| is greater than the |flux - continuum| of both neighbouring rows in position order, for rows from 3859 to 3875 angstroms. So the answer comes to 1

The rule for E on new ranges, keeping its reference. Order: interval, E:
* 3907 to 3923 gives 3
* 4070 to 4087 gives 3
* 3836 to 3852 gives 2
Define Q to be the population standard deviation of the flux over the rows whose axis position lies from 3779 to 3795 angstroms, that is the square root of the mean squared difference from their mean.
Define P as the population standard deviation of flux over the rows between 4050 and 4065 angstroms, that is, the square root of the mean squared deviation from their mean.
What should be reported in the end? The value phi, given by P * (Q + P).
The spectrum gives 0.0050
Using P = 0.054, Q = 0.0372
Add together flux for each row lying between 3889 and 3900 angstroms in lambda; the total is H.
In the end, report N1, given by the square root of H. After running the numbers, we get 2.44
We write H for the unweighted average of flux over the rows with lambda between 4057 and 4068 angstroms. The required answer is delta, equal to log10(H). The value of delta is -0.101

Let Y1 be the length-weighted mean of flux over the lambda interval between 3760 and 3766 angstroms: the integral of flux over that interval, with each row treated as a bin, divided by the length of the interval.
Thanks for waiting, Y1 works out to 1.07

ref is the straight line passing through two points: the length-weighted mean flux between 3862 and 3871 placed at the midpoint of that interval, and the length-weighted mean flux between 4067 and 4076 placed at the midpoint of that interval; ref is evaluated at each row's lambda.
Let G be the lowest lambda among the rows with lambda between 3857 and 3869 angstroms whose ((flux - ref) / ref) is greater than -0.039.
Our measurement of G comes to 3861.28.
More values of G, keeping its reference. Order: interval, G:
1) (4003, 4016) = 4006.19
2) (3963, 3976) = 3963.98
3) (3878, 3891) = 3880.89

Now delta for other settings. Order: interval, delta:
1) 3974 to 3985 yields -0.066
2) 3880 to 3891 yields -0.013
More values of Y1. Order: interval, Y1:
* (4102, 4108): 0.81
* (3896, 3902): 0.96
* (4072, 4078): 0.80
